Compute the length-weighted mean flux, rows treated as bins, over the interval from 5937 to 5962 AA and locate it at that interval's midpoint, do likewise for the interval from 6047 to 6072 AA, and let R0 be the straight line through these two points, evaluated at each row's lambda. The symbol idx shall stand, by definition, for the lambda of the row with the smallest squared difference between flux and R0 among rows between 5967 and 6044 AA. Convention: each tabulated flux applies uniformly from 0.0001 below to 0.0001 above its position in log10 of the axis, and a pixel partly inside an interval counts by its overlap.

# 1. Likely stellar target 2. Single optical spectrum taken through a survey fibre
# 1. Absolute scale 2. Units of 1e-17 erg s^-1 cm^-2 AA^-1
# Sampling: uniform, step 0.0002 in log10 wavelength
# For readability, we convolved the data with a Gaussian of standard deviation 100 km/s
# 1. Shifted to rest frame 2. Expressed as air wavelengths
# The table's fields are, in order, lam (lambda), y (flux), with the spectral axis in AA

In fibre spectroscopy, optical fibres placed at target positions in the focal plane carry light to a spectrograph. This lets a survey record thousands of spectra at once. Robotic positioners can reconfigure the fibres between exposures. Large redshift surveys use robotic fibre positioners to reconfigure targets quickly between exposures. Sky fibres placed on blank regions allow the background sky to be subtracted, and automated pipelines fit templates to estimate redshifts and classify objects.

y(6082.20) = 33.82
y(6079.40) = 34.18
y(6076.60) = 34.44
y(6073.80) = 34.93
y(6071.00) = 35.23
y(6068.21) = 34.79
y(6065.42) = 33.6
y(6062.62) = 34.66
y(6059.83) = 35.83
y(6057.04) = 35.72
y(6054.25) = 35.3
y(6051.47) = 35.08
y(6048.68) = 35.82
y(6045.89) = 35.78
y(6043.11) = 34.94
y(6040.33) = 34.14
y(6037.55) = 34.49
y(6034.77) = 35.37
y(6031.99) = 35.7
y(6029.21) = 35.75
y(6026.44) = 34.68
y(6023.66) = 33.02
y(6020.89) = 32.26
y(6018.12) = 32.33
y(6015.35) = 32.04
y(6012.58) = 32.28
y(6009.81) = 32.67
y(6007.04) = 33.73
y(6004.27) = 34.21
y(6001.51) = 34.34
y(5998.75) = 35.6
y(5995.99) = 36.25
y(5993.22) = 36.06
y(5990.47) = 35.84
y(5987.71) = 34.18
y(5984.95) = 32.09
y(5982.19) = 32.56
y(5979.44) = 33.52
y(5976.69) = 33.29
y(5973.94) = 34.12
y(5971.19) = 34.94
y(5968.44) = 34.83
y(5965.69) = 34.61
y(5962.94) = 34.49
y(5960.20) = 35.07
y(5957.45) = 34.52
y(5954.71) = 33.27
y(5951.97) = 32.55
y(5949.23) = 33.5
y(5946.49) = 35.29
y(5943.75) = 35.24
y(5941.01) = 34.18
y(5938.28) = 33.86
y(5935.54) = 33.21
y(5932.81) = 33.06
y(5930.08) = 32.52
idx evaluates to 6043.11 AA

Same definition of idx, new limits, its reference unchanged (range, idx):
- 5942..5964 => 5962.94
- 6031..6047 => 6043.11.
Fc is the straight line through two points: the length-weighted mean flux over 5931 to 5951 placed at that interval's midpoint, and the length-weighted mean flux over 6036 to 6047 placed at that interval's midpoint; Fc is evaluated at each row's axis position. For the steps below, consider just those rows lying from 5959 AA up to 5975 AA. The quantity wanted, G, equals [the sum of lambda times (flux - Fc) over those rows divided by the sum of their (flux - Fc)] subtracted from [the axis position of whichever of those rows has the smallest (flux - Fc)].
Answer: 8.8 AA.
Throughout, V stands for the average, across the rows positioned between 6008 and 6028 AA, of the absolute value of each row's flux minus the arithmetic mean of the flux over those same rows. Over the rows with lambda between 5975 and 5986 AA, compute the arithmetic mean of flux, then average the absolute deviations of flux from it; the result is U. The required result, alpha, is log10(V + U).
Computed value 0.07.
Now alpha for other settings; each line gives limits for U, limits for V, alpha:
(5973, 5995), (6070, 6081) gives 0.17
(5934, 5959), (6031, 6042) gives 0.14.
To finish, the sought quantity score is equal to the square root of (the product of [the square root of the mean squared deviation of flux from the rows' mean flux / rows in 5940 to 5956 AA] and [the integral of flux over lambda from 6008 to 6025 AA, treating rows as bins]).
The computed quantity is 23.6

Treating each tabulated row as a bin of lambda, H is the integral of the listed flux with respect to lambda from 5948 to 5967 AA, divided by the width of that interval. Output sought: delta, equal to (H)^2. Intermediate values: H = 34.0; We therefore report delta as 1156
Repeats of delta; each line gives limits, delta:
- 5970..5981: 1153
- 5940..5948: 1217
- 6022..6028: 1146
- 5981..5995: 1170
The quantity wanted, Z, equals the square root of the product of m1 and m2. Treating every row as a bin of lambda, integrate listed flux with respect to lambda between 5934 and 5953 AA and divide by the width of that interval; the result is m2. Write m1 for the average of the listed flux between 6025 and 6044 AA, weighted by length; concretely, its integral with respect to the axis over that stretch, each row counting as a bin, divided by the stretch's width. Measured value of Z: 34.5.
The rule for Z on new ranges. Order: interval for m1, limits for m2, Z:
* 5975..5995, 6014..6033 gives 33.8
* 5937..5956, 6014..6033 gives 33.8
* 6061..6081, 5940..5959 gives 34.3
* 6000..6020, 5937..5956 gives 33.5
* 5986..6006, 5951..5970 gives 34.7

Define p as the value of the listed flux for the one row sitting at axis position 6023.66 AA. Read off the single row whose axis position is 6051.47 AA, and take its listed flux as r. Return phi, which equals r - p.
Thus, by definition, 2.1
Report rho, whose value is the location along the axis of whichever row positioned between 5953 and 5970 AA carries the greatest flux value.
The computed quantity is 5960.20 AA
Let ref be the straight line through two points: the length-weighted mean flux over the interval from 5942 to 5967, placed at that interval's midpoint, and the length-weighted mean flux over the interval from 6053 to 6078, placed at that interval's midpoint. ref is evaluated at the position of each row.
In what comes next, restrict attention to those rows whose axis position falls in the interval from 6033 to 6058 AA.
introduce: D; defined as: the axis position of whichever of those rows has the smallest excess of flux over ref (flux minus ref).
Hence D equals 6040.33 AA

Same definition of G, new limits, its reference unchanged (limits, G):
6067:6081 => 2.5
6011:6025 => -2.4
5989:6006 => 10.6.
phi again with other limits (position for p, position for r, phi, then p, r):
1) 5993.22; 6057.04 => -0.3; 36.06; 35.72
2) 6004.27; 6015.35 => -2.2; 34.21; 32.04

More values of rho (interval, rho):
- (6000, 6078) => 6059.83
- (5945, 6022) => 5995.99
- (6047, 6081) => 6059.83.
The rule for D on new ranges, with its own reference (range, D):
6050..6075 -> 6065.42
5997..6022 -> 6015.35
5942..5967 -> 5951.97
